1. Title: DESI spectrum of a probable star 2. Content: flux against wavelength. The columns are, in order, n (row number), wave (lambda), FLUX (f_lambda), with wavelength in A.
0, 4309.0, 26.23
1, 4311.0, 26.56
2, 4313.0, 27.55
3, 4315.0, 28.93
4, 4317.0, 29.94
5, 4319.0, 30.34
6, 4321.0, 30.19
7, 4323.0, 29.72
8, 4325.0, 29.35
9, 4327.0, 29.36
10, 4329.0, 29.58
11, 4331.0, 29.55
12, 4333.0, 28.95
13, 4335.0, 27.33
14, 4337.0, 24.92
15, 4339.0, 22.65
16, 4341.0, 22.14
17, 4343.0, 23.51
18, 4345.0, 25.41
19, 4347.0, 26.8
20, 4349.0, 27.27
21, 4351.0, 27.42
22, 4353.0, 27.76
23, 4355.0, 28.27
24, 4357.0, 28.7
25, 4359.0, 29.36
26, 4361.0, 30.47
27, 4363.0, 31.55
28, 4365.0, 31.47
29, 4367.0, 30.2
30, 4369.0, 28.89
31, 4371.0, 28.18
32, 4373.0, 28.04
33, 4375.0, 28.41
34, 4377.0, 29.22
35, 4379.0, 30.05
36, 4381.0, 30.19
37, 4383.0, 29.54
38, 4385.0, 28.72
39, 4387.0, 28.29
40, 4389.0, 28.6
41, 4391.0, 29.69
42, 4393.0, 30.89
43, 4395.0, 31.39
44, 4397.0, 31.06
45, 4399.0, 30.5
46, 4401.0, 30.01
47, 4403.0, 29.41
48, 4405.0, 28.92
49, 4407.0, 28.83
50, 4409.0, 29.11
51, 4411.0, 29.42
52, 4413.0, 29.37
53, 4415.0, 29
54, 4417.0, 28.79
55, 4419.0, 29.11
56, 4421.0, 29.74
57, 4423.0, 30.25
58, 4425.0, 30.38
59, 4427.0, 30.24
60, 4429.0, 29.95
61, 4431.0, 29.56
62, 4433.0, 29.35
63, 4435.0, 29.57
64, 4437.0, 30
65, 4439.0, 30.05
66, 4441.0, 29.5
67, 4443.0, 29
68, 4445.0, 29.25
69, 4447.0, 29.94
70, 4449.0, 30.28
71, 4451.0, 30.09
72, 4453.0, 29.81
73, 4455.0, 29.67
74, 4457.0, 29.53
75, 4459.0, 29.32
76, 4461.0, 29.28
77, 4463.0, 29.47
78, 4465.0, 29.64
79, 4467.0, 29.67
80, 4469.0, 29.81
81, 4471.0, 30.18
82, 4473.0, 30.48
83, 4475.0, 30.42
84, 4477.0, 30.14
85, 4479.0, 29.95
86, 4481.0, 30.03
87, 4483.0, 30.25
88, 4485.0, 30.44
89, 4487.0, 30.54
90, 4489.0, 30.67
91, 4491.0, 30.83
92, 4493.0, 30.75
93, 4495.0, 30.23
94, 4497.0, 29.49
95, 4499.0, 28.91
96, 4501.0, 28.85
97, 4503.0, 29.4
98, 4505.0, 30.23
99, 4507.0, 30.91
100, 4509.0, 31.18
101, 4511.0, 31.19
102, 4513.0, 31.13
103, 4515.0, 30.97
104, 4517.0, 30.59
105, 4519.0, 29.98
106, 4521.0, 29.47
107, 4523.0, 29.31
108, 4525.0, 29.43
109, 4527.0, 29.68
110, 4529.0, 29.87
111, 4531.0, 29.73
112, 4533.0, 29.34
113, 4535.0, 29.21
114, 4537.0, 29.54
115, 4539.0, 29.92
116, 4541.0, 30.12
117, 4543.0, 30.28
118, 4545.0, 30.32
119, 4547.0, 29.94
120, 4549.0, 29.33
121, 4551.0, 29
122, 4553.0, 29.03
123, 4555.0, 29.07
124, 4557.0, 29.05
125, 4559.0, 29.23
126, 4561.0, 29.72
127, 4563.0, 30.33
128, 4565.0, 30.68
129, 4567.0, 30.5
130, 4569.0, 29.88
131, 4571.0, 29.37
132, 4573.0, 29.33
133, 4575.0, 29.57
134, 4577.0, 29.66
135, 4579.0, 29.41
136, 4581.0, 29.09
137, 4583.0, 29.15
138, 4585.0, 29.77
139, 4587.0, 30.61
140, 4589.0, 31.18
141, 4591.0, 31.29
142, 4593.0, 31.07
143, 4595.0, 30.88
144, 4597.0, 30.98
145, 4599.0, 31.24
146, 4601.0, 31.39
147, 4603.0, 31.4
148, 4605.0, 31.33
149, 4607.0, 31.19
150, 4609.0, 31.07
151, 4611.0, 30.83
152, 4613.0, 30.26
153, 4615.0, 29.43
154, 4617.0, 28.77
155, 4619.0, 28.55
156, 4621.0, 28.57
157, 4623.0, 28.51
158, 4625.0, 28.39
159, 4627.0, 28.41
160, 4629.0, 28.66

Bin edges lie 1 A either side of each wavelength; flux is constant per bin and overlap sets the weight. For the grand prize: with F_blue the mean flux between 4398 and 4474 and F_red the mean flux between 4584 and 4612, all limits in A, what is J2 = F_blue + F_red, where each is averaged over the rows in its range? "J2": 60.7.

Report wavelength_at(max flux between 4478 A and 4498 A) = 4491.0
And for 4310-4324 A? 4319.0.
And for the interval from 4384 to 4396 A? 4395.0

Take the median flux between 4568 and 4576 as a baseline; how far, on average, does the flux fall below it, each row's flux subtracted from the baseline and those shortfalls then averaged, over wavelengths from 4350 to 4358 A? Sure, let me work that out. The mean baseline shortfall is 1.4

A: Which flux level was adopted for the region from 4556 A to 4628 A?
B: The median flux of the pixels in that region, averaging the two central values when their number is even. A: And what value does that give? 29.8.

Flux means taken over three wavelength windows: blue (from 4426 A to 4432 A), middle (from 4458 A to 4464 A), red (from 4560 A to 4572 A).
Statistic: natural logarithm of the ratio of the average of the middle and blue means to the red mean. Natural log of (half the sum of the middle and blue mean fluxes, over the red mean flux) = -0.015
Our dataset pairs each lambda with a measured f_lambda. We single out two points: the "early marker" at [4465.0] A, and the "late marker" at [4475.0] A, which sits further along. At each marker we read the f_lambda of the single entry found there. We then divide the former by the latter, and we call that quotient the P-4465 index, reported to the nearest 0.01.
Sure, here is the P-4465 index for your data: 0.97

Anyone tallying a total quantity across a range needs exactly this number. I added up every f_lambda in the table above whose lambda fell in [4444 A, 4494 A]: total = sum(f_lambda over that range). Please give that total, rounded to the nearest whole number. 750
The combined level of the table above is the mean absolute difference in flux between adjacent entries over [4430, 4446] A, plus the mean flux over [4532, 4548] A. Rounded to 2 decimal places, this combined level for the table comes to 30.15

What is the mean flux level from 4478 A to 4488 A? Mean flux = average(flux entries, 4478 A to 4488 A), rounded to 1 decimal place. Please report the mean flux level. 30.2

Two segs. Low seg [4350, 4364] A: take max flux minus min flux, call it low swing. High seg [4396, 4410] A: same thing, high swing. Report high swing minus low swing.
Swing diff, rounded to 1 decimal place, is -1.9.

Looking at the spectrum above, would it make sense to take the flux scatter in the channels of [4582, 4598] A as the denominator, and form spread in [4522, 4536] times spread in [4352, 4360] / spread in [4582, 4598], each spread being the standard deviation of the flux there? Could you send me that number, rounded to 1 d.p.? 0.2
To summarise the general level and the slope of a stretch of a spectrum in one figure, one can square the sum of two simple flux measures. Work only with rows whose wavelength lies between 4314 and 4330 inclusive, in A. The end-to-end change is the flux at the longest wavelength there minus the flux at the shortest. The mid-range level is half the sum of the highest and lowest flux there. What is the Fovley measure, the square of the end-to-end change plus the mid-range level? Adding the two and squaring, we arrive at 917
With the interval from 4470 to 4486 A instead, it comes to 929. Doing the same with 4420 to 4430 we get 916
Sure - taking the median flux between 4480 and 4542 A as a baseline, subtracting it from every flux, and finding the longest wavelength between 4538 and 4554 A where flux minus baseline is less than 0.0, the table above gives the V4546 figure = 4553.0 A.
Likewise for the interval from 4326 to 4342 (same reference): 4341.0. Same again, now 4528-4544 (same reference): 4539.0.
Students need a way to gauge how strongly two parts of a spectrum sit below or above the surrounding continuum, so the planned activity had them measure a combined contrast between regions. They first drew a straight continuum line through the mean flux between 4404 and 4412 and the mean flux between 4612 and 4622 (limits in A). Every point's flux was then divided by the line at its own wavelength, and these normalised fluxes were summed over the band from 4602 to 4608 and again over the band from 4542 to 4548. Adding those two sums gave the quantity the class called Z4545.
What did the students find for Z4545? 6.3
